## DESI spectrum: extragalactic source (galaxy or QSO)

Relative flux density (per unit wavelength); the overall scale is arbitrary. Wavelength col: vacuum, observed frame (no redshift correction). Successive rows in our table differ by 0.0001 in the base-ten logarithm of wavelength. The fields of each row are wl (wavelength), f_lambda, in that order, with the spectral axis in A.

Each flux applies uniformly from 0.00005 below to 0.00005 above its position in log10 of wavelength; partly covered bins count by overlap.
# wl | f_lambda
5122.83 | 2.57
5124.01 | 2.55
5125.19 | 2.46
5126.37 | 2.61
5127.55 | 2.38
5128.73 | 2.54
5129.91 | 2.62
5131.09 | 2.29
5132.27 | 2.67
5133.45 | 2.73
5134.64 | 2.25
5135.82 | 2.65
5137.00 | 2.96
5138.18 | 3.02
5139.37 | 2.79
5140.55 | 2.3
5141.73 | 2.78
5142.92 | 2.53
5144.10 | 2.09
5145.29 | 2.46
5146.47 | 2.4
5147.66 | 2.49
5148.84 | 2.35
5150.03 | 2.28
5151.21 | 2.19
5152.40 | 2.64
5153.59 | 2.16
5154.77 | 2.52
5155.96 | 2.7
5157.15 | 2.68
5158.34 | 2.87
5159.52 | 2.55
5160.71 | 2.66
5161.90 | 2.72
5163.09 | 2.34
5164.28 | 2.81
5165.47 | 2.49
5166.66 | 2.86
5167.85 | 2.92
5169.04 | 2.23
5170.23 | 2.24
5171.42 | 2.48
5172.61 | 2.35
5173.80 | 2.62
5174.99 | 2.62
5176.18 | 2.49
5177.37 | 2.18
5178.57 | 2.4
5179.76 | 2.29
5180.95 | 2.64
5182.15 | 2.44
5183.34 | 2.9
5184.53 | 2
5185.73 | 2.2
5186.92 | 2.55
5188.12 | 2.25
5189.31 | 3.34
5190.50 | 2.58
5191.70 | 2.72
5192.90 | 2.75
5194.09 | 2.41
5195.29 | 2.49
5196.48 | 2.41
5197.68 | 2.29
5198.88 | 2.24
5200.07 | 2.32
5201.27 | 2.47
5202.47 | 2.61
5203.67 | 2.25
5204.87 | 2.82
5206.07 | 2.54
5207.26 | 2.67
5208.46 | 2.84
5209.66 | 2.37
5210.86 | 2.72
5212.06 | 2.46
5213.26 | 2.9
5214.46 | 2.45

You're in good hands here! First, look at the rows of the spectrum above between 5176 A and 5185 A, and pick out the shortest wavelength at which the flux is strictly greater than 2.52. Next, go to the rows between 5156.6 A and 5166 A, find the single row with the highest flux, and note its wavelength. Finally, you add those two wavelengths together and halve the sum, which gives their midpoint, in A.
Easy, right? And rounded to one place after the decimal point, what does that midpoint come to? 5169.6 A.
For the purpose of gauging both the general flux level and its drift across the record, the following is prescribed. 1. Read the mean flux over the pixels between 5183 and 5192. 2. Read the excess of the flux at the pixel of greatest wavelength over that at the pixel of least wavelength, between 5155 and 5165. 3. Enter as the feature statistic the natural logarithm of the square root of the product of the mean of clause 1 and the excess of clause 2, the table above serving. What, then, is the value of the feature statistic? -0.63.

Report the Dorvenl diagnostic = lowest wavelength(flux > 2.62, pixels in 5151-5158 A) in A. 5152.40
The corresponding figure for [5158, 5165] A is 5158.34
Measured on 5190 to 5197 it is 5191.70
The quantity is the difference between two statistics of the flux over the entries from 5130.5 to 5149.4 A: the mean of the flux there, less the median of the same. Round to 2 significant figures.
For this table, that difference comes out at 0.038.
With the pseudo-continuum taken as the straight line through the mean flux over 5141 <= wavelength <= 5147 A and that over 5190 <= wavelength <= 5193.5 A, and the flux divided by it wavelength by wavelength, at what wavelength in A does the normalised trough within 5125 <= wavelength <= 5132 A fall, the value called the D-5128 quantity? 5131.09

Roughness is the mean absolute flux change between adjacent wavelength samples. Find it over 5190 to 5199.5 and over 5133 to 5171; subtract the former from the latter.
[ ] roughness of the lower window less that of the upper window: 0.15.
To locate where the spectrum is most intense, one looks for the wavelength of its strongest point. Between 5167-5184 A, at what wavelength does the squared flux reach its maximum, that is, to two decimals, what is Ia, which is 5167.85 A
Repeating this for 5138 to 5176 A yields 5138.18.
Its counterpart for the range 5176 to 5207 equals 5189.31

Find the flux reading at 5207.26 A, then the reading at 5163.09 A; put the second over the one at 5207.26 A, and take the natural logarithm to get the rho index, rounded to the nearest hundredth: -0.13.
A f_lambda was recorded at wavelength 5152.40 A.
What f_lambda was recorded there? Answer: 2.64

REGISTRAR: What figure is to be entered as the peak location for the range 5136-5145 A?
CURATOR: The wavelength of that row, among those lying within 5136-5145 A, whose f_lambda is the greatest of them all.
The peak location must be 5138.18 A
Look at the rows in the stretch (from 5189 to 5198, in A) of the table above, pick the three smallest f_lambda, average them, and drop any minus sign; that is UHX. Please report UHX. 2.37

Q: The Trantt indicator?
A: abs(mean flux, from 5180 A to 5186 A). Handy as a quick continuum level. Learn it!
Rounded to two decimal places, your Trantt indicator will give 2.44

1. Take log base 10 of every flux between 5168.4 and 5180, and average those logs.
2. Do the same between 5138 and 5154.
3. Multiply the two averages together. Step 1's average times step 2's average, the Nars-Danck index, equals 0.147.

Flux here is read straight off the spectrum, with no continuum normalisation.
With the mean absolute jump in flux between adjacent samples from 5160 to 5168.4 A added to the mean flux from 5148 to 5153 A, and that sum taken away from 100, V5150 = 97.4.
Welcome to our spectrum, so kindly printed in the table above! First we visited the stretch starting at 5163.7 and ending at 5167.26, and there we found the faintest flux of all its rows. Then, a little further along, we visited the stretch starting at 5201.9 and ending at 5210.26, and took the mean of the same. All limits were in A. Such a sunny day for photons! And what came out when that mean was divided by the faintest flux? 1.04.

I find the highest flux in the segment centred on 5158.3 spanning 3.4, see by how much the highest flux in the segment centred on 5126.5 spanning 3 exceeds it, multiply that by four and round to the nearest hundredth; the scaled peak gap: -1.04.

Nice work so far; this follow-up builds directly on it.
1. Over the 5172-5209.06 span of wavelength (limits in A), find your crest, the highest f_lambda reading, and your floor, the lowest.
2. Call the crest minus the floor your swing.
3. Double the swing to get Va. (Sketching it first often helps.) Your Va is 2.68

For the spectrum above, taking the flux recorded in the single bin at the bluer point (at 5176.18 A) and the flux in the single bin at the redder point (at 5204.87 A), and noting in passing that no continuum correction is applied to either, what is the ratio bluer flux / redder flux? 0.88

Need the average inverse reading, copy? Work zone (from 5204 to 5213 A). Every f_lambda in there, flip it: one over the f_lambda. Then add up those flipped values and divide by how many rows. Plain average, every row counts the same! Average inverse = 0.382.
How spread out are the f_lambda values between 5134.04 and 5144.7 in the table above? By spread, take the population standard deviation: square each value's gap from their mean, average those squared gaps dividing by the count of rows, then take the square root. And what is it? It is 0.31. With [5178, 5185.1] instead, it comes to 0.28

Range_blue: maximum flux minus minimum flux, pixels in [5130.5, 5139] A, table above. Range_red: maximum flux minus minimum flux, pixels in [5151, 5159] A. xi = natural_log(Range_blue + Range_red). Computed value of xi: 0.39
